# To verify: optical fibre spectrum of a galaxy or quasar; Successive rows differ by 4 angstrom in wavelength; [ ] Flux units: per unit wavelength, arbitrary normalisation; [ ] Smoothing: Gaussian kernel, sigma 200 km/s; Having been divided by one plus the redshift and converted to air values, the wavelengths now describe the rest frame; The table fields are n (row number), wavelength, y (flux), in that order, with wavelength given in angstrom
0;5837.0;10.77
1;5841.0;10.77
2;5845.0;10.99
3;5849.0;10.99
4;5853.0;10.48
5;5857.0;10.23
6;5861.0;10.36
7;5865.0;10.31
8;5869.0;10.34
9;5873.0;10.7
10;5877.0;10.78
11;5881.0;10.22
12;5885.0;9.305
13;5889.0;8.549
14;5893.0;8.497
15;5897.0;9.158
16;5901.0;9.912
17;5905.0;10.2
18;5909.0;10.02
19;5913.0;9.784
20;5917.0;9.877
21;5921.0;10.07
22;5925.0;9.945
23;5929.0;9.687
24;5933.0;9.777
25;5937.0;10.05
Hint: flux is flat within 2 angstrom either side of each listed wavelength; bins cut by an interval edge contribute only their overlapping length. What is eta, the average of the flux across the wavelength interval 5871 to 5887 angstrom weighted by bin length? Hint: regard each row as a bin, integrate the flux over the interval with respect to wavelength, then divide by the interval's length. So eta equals 10.3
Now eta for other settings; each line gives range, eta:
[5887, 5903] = 9.0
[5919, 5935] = 9.9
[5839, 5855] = 10.8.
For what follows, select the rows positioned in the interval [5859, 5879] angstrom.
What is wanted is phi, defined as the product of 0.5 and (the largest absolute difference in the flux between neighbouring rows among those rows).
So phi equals 0.18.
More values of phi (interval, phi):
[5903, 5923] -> 0.12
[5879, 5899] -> 0.46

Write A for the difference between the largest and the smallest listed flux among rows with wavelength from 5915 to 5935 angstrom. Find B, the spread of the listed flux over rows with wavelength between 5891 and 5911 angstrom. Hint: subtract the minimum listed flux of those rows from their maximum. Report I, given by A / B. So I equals 0.2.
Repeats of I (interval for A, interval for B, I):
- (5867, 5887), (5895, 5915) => 1.4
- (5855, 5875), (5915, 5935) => 1.2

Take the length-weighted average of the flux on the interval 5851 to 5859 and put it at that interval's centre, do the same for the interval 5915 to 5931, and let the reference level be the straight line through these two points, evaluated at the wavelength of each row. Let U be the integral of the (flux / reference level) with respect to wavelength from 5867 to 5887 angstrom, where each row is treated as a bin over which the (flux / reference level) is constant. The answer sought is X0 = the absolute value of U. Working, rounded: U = 20.1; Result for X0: 20.1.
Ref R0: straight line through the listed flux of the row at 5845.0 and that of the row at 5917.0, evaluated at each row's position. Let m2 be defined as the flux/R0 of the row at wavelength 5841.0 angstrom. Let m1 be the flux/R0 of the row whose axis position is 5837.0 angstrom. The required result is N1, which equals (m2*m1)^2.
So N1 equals 0.89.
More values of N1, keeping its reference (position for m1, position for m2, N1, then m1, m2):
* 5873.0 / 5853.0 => 0.96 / 1.01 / 0.96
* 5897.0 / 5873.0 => 0.83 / 0.90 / 1.01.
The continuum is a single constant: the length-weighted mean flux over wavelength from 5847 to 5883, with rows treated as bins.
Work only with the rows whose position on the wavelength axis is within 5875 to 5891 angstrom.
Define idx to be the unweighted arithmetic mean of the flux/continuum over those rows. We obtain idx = 0.93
